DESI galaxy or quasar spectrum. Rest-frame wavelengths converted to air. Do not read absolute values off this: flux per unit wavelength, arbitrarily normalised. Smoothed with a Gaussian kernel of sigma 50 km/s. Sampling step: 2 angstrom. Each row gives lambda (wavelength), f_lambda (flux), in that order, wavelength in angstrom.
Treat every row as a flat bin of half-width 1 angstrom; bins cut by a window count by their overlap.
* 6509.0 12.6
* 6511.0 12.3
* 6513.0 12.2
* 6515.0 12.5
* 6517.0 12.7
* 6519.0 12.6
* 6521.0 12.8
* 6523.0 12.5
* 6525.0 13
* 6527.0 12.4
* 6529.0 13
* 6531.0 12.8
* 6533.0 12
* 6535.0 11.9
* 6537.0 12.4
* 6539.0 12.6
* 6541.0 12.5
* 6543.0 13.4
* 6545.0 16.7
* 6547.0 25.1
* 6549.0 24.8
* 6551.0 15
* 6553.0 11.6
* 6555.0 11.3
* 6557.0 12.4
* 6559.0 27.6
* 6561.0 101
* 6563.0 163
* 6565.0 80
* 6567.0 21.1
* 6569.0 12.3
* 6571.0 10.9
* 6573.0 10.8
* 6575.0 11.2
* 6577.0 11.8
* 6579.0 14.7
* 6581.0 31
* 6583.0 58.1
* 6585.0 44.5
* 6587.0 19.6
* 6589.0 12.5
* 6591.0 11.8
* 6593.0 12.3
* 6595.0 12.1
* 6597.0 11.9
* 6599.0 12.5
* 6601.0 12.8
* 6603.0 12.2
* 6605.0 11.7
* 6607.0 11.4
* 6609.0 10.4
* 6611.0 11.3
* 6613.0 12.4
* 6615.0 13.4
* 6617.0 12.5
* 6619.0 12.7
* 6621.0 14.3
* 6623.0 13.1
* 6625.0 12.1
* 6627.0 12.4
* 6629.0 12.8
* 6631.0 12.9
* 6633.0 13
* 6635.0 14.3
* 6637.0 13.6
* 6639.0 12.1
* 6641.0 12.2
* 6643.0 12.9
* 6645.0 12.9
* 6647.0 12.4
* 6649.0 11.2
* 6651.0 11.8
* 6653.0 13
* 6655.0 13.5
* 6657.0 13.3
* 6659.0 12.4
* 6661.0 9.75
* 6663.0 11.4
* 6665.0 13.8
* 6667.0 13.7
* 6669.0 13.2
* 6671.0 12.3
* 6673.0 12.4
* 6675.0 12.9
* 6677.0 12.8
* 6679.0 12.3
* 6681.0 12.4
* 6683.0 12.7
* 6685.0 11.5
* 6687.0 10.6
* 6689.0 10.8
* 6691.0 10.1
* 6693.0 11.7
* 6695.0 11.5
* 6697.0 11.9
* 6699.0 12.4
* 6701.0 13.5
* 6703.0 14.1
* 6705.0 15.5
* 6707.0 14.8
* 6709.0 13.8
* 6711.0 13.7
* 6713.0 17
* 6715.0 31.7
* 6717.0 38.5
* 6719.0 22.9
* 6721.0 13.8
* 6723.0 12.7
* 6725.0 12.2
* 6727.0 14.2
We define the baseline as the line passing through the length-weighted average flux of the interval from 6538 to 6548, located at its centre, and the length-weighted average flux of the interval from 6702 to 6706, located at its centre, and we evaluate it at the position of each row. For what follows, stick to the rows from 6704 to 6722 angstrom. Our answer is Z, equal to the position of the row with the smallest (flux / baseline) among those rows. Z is 6711.0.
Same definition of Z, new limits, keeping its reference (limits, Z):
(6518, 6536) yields 6535.0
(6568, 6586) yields 6573.0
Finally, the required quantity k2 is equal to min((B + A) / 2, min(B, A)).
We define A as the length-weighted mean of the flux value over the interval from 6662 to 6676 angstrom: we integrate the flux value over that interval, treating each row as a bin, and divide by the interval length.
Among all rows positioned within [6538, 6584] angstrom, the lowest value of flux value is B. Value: 10.8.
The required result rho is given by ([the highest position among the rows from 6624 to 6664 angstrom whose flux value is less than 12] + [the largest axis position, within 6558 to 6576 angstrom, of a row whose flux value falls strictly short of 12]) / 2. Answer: 6619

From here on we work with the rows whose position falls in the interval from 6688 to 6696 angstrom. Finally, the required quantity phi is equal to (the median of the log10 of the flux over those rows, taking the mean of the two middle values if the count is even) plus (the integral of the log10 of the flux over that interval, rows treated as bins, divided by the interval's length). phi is 2.09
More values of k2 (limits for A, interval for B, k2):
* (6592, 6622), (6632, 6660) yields 11.2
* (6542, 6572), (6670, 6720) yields 10.1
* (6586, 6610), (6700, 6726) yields 12.2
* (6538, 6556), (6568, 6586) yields 10.8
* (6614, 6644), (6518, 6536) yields 11.9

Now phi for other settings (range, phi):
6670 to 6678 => 2.20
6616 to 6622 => 2.22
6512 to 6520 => 2.20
